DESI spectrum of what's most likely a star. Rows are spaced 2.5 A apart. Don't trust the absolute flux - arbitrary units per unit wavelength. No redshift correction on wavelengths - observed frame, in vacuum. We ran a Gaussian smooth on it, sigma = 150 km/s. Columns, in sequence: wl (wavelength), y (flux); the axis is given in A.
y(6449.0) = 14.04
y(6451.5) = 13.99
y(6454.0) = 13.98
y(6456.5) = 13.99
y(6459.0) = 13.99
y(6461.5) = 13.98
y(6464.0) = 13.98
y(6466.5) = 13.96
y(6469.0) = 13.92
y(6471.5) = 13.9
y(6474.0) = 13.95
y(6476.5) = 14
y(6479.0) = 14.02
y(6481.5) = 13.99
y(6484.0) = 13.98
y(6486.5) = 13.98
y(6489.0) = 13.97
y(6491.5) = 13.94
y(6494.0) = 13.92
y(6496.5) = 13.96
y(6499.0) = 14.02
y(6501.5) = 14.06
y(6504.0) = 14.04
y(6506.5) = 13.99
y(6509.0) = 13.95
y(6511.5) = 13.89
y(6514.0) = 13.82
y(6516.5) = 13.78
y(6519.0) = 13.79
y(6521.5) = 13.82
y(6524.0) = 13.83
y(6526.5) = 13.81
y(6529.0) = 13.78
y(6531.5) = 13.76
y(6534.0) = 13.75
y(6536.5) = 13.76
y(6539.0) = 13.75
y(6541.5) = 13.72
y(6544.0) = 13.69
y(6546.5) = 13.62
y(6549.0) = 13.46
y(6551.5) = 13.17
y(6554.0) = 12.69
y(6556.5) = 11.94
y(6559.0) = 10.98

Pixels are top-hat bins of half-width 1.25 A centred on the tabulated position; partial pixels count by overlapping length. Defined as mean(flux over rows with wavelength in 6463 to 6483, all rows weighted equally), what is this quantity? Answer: 14.0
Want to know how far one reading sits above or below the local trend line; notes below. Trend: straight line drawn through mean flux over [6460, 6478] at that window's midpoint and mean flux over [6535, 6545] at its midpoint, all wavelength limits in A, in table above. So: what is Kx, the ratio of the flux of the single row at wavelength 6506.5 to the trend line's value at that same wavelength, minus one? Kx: 0.011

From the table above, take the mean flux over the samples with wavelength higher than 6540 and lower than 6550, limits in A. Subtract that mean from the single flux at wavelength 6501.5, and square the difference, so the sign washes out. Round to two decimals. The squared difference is 0.19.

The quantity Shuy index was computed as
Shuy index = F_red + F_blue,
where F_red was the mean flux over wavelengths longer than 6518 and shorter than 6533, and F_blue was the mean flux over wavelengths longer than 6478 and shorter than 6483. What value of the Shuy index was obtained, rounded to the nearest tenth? 27.8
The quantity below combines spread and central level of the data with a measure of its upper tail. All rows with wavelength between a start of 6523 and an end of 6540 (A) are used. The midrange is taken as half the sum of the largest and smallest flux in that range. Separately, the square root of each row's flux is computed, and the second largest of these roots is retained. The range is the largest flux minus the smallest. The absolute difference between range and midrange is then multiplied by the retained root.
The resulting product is 50.9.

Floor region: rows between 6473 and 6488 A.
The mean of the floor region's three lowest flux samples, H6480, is 13.97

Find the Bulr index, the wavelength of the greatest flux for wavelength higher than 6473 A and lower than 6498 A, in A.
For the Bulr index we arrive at 6479.0 A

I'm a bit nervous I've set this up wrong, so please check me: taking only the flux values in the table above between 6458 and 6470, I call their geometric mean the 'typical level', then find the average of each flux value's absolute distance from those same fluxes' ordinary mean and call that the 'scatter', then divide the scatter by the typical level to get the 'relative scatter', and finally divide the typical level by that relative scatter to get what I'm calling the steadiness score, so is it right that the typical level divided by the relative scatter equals 9377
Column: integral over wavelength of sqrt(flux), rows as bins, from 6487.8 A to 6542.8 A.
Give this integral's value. 205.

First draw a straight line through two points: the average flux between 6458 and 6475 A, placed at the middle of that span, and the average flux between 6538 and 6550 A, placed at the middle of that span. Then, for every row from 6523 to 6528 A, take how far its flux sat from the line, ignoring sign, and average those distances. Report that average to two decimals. 0.10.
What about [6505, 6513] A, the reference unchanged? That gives 0.16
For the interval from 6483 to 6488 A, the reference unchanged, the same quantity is 0.10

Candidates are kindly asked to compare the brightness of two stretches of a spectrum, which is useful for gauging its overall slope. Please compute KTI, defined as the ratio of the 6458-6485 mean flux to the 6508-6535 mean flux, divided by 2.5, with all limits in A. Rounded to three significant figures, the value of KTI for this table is 0.404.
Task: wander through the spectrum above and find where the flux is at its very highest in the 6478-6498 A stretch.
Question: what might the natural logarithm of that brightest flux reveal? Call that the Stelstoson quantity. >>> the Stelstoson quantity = 2.64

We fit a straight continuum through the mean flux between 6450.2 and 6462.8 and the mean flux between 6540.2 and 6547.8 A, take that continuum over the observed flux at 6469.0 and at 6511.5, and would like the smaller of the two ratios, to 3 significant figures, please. 0.993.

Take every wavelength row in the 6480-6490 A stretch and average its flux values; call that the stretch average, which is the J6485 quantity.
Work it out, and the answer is 14.0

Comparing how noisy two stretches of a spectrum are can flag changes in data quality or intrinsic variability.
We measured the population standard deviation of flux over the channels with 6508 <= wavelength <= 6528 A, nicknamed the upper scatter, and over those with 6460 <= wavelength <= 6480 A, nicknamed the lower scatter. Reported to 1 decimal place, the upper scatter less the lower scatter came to 0.0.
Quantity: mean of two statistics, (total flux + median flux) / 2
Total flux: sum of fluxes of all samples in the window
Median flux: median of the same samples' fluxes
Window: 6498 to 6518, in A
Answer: 62.8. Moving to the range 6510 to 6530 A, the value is 62.2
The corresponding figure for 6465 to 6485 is 62.8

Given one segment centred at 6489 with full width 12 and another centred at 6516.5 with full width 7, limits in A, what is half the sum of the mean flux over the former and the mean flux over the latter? 13.9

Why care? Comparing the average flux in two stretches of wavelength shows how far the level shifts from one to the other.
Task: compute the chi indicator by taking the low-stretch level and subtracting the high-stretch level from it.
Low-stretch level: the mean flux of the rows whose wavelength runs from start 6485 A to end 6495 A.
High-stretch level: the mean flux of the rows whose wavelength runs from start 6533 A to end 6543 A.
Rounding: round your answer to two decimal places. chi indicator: 0.21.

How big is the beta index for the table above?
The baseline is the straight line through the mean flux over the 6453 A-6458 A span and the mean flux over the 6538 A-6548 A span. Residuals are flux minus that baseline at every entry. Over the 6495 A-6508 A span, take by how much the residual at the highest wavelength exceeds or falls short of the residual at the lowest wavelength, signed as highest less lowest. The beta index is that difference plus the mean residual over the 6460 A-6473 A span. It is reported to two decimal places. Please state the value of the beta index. 0.06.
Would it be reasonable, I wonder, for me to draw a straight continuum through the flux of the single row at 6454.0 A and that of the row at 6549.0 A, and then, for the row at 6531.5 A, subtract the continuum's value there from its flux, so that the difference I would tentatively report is 0.204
